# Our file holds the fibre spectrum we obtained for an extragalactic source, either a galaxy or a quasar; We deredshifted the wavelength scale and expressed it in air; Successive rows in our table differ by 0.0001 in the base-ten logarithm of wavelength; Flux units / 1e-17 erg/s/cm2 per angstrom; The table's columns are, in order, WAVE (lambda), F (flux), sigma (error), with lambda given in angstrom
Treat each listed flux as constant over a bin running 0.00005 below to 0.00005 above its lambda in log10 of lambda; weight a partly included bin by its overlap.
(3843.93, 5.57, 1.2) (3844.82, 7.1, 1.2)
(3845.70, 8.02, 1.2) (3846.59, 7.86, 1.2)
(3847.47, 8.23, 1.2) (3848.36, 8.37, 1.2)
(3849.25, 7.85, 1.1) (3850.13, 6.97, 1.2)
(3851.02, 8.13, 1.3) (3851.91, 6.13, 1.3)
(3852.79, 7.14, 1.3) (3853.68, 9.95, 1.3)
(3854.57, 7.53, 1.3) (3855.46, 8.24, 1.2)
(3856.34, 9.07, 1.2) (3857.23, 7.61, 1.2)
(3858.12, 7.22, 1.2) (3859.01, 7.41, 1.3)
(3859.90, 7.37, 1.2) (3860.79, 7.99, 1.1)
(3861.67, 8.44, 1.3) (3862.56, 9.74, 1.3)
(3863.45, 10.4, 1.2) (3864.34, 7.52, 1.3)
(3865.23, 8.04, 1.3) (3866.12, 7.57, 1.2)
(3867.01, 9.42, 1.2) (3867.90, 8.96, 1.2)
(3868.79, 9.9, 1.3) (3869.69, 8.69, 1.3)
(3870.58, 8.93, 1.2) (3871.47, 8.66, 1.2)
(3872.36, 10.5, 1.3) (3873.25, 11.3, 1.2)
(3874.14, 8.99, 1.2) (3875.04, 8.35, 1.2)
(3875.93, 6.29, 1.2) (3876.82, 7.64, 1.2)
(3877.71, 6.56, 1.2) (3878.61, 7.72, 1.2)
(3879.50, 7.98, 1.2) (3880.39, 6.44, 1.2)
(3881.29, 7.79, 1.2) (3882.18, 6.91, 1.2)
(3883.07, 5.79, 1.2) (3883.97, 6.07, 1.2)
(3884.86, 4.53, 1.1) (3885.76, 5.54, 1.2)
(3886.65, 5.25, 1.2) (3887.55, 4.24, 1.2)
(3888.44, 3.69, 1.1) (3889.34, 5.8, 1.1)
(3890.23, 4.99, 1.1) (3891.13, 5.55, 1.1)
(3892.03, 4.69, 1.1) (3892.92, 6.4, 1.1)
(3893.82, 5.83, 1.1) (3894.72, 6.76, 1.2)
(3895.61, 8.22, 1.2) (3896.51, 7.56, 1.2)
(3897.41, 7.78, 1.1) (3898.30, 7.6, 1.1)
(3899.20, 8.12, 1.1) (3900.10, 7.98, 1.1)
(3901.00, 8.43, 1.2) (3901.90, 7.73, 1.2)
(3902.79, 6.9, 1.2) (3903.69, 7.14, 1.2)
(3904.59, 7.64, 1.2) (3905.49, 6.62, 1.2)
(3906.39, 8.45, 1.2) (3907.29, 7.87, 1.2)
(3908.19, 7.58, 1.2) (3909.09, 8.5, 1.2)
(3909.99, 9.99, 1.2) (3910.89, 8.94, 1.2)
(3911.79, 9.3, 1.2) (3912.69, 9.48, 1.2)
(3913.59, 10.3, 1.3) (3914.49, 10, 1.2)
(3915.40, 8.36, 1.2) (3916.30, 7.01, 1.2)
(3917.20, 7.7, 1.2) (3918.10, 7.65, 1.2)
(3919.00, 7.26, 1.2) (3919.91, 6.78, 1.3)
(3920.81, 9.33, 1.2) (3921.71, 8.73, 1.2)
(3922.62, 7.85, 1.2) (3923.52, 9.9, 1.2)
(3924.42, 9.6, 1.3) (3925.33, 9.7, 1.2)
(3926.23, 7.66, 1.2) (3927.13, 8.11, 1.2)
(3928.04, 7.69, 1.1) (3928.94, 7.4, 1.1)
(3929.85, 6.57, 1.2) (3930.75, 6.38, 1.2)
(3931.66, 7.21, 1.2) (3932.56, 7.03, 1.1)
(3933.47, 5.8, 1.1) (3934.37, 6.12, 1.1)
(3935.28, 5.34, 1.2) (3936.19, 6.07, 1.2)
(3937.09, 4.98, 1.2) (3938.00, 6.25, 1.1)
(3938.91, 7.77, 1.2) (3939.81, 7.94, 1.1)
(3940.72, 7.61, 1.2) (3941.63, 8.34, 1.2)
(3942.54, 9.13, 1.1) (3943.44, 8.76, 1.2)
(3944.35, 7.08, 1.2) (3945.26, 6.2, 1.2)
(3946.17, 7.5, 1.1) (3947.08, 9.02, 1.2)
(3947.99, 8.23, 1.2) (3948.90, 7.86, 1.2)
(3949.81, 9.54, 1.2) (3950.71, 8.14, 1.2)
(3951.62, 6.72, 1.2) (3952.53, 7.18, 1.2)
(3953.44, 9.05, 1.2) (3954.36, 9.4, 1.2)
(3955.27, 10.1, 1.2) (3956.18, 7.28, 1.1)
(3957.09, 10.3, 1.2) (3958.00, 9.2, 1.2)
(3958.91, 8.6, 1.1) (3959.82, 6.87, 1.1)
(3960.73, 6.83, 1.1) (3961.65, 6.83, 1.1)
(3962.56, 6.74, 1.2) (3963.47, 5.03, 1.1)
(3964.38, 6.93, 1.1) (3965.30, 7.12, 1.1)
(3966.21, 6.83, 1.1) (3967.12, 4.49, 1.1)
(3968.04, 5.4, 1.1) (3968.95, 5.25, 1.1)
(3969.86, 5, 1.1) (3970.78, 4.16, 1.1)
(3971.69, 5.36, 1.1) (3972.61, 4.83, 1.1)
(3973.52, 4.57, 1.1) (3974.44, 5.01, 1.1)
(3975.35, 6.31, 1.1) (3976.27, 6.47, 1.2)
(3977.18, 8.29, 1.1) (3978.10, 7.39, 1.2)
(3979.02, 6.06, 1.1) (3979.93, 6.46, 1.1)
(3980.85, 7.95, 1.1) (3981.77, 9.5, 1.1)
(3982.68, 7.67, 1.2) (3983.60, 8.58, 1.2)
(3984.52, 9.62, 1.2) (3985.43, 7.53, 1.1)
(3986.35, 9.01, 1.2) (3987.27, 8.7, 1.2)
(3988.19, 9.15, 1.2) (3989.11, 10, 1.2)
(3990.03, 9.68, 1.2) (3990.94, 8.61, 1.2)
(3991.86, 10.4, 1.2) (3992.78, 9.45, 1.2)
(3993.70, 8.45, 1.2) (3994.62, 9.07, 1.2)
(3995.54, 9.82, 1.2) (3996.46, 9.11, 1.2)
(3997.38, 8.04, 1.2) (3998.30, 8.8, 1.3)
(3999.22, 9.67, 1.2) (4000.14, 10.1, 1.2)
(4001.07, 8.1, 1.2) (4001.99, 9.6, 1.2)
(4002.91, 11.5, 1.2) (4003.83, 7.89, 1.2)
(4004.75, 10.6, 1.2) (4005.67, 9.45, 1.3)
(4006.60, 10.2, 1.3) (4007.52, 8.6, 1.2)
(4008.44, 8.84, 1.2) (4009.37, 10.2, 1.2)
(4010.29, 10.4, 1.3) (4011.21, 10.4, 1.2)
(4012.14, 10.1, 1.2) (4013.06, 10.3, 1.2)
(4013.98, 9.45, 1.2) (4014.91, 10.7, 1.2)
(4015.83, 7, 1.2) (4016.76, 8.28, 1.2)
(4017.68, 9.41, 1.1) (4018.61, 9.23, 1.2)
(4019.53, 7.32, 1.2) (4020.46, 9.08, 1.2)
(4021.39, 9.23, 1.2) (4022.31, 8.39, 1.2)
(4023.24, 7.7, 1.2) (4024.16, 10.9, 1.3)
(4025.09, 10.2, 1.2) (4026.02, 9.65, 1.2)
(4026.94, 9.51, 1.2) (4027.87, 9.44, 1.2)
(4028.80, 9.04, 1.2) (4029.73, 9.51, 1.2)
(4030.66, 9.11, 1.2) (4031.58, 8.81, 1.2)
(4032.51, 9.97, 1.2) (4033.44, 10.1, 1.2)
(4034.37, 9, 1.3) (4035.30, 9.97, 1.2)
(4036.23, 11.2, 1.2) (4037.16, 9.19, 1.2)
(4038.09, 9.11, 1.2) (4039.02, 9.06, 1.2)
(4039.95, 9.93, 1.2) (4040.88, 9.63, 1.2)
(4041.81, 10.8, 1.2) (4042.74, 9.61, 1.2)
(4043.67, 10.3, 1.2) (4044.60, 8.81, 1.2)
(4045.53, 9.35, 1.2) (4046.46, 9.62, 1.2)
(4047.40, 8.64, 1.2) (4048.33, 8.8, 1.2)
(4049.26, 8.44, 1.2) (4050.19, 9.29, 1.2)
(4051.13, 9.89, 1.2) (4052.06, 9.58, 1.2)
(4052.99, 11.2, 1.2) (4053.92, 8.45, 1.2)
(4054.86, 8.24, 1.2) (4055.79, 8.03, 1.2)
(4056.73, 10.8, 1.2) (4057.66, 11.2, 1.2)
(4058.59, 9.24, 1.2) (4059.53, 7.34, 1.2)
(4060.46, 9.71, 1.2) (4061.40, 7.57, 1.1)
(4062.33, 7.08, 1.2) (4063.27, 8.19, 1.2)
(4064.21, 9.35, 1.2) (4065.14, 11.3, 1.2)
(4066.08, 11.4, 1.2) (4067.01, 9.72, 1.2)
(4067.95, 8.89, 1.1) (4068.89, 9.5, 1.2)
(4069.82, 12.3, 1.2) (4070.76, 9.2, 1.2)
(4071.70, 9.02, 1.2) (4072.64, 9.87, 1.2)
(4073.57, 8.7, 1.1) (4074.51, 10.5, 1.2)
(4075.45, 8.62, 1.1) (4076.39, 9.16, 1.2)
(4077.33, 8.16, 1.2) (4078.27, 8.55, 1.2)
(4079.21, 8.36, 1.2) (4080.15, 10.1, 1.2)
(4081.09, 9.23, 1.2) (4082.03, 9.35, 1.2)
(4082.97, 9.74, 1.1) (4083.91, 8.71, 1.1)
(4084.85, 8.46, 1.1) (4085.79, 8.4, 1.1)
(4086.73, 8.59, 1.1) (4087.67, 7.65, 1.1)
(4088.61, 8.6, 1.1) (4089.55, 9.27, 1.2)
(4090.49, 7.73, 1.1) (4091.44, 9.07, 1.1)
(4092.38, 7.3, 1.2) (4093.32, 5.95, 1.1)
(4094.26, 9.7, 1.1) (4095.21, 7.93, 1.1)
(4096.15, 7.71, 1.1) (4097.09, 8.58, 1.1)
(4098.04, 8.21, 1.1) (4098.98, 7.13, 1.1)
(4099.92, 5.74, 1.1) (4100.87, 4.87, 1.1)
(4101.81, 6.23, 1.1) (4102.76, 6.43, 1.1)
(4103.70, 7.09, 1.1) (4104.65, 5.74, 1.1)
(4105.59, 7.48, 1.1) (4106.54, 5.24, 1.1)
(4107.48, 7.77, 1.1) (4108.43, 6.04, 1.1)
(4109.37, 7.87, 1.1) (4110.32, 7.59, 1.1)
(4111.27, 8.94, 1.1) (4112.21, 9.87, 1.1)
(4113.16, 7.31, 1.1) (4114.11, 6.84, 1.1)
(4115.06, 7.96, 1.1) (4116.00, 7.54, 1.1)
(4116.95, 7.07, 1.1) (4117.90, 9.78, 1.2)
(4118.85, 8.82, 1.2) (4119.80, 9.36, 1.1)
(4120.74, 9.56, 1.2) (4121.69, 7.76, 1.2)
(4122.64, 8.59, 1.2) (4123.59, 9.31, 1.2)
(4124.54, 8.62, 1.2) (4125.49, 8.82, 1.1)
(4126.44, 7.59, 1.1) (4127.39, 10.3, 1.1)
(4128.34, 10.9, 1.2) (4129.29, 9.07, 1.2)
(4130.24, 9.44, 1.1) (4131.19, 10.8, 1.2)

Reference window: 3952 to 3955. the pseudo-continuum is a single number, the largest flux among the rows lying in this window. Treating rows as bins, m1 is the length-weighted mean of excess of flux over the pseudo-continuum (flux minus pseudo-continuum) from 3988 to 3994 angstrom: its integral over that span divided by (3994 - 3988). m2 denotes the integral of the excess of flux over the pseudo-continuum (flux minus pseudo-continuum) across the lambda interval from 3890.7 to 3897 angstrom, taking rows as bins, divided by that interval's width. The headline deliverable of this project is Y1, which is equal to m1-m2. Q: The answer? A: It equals 3.0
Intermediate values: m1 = 0.0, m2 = -3.0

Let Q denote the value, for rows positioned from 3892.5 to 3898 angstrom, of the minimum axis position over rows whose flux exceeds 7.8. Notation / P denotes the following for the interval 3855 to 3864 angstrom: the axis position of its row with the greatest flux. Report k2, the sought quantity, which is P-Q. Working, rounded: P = 3863.45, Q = 3895.61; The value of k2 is -32.2 angstrom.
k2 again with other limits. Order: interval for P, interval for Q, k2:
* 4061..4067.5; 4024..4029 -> 41.9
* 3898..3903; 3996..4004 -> -95.5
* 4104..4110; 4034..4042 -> 75.0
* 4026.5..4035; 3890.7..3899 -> 137.8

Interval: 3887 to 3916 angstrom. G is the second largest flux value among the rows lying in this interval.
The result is 10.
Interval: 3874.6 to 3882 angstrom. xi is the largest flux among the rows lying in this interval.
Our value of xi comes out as 8.35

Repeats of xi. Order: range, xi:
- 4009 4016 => 10.7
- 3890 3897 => 8.22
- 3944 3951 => 9.54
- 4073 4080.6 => 10.5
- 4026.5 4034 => 10.1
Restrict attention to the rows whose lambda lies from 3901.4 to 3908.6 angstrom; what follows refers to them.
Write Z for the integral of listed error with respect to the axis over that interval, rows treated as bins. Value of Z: 8.6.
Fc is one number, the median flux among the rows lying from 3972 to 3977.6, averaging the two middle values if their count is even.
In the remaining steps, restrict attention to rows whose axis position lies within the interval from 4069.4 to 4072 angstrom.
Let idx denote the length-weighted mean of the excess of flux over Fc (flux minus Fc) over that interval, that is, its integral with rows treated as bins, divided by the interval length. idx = 4.5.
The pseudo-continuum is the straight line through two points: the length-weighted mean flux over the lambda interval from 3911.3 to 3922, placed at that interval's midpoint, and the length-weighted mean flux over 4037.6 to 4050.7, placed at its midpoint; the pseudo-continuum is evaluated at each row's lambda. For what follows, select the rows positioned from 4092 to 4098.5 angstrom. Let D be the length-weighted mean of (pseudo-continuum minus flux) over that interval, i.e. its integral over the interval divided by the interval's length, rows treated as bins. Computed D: 1.8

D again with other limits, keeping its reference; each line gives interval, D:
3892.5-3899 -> 1.1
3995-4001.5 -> 0.0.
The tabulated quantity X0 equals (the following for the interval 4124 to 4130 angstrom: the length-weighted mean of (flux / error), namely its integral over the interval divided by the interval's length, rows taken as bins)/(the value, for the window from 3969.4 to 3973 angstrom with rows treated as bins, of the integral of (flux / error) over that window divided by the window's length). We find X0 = 1.83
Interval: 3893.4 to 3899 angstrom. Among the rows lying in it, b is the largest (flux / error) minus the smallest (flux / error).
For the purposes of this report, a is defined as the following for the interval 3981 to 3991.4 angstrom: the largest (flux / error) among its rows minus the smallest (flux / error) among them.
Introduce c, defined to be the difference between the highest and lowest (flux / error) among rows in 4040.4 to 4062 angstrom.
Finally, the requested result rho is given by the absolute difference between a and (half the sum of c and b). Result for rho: 0.25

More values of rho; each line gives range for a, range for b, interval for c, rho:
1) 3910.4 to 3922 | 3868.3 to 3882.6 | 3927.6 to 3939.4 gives 0.39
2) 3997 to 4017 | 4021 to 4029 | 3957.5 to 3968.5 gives 0.84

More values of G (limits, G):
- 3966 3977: 6.47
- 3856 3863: 9.07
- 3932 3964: 10.1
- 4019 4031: 10.2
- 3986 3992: 10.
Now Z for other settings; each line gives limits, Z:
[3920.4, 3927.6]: 8.7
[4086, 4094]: 9.0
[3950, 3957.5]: 8.9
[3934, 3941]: 8.1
